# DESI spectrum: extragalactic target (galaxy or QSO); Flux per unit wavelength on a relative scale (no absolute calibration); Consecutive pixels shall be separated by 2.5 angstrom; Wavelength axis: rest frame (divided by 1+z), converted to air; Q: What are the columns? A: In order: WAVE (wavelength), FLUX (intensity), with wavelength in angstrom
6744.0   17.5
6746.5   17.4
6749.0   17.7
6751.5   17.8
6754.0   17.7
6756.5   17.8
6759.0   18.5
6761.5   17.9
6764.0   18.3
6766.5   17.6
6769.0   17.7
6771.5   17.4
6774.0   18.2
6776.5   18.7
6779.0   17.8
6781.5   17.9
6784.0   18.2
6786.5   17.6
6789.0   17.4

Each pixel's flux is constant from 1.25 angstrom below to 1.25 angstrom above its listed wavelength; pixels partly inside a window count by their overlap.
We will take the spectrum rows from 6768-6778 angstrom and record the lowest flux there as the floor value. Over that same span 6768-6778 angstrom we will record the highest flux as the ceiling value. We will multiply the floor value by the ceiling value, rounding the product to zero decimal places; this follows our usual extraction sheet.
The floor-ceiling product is 325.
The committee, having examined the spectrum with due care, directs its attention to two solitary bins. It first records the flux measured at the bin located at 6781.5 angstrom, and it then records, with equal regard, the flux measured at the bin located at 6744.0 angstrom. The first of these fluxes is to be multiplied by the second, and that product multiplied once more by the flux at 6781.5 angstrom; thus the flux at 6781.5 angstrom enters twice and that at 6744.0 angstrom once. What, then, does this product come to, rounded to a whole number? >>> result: 5607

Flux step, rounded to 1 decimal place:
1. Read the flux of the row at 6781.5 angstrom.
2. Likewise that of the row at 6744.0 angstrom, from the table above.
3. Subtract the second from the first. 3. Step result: 0.4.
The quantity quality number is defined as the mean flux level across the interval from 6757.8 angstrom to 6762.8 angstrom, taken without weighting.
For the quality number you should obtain 18.2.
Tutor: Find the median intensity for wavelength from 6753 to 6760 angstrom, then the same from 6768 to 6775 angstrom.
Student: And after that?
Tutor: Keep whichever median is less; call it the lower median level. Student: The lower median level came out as 17.7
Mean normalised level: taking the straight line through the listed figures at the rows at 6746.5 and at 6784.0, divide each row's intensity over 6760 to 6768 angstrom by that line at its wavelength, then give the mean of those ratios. 1.01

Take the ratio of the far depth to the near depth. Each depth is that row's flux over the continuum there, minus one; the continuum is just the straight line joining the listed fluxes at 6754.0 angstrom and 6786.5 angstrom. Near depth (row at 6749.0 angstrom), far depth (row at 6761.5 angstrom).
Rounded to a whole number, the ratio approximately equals -15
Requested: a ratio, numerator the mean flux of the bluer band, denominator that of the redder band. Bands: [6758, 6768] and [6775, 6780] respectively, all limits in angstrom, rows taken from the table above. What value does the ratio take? 0.99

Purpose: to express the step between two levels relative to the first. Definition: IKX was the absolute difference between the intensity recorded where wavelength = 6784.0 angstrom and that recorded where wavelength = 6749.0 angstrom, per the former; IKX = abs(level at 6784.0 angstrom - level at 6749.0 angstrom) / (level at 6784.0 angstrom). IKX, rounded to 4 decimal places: 0.0275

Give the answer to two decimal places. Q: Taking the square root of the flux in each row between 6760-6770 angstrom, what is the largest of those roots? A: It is 4.28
